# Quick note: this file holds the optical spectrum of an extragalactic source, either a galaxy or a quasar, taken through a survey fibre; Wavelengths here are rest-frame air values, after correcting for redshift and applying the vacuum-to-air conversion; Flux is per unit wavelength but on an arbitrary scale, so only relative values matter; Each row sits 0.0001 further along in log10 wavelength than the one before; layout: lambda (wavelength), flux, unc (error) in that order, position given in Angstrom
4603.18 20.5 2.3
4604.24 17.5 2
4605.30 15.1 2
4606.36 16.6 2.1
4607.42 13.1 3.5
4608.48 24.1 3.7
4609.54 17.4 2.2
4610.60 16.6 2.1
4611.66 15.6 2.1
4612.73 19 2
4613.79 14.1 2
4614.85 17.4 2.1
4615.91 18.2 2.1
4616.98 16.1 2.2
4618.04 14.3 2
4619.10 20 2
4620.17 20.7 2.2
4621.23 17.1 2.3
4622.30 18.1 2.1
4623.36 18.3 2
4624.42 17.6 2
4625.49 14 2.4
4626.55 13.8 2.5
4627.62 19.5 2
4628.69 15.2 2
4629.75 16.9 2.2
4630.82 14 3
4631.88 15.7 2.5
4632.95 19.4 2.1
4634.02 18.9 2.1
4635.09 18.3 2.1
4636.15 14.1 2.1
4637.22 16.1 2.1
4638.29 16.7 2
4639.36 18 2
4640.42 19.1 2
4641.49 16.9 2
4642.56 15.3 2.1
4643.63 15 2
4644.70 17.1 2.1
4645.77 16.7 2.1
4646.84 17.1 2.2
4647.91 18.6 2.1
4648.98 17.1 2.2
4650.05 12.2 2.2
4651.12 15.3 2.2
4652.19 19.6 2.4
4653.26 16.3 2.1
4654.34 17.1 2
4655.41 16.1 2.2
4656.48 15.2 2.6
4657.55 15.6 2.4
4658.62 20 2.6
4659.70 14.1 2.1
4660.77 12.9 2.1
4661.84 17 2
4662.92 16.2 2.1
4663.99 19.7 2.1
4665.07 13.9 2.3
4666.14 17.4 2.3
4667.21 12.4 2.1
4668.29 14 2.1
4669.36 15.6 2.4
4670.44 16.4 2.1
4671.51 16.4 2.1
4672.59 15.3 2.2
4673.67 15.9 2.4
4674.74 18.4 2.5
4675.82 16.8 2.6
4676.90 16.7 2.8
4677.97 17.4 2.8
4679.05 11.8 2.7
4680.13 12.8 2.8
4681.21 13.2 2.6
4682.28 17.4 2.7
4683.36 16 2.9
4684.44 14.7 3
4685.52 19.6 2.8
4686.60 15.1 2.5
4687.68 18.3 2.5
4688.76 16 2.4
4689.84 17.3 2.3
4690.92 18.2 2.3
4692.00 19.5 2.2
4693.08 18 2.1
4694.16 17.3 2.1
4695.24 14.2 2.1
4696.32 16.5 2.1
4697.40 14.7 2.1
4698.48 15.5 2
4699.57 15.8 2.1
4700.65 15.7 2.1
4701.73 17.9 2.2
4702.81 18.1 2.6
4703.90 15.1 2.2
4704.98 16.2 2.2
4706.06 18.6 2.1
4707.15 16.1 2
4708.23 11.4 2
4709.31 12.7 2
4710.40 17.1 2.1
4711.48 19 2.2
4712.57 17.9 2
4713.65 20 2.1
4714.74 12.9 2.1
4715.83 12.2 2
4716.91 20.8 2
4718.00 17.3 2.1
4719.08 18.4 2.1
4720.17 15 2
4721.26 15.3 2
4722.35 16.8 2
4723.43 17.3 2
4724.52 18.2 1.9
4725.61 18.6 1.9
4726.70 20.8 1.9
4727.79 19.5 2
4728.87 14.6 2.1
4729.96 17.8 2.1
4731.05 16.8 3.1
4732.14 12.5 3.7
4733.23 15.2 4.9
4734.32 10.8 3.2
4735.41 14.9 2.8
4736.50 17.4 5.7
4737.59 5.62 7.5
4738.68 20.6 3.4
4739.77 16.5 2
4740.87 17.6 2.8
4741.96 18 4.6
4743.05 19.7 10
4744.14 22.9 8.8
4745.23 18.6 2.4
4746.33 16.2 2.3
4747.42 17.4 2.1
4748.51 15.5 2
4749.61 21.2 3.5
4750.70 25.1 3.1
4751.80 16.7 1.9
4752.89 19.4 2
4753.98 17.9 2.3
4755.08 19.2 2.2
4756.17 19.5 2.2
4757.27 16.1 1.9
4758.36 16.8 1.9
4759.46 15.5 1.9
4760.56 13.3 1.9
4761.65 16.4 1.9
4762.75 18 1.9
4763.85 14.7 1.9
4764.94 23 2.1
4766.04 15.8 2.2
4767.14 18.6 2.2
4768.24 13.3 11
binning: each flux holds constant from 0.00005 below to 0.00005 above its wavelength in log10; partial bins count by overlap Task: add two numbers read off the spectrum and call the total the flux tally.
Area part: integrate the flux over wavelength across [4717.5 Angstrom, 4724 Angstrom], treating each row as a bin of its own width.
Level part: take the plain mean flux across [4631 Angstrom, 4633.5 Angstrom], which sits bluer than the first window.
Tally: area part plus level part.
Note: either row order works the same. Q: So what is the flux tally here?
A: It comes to 126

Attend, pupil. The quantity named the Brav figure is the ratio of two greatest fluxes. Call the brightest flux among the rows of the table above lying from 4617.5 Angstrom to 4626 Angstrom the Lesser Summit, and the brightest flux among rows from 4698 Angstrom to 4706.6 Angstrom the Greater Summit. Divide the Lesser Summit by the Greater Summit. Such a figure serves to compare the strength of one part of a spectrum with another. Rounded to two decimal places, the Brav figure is 1.11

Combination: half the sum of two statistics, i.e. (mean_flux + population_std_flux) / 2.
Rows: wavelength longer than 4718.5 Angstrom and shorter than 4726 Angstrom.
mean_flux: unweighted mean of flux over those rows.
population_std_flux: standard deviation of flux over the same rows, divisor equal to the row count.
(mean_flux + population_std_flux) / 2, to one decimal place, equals 9.2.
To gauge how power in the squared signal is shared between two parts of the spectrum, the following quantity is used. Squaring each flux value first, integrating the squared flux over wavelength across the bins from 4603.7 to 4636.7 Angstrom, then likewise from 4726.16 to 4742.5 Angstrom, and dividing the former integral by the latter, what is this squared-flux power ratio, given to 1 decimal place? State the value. 2.2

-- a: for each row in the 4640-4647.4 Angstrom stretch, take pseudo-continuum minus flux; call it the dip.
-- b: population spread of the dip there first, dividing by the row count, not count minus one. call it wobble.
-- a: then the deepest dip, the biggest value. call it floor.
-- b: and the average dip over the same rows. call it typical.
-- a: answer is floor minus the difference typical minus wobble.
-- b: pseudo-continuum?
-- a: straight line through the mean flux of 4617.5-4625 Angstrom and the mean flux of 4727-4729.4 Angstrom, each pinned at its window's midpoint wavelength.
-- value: 3.0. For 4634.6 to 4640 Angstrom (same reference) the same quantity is 4.1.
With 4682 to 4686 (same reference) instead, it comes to 4.0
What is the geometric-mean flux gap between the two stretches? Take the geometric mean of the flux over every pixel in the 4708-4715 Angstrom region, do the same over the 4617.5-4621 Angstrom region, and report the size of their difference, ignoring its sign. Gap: 2.6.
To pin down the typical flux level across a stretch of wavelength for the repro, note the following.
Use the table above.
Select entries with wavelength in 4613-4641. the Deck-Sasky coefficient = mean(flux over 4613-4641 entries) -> 17.0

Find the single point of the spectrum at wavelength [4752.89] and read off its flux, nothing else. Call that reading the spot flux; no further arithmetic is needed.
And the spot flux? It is 19.4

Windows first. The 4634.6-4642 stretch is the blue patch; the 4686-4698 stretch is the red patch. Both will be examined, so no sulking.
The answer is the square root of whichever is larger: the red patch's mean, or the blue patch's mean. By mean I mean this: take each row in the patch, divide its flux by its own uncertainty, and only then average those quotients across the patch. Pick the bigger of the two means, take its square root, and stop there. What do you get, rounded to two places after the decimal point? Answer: 2.89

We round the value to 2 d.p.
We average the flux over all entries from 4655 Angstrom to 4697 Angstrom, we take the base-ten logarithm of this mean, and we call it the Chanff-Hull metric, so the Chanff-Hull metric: 1.21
